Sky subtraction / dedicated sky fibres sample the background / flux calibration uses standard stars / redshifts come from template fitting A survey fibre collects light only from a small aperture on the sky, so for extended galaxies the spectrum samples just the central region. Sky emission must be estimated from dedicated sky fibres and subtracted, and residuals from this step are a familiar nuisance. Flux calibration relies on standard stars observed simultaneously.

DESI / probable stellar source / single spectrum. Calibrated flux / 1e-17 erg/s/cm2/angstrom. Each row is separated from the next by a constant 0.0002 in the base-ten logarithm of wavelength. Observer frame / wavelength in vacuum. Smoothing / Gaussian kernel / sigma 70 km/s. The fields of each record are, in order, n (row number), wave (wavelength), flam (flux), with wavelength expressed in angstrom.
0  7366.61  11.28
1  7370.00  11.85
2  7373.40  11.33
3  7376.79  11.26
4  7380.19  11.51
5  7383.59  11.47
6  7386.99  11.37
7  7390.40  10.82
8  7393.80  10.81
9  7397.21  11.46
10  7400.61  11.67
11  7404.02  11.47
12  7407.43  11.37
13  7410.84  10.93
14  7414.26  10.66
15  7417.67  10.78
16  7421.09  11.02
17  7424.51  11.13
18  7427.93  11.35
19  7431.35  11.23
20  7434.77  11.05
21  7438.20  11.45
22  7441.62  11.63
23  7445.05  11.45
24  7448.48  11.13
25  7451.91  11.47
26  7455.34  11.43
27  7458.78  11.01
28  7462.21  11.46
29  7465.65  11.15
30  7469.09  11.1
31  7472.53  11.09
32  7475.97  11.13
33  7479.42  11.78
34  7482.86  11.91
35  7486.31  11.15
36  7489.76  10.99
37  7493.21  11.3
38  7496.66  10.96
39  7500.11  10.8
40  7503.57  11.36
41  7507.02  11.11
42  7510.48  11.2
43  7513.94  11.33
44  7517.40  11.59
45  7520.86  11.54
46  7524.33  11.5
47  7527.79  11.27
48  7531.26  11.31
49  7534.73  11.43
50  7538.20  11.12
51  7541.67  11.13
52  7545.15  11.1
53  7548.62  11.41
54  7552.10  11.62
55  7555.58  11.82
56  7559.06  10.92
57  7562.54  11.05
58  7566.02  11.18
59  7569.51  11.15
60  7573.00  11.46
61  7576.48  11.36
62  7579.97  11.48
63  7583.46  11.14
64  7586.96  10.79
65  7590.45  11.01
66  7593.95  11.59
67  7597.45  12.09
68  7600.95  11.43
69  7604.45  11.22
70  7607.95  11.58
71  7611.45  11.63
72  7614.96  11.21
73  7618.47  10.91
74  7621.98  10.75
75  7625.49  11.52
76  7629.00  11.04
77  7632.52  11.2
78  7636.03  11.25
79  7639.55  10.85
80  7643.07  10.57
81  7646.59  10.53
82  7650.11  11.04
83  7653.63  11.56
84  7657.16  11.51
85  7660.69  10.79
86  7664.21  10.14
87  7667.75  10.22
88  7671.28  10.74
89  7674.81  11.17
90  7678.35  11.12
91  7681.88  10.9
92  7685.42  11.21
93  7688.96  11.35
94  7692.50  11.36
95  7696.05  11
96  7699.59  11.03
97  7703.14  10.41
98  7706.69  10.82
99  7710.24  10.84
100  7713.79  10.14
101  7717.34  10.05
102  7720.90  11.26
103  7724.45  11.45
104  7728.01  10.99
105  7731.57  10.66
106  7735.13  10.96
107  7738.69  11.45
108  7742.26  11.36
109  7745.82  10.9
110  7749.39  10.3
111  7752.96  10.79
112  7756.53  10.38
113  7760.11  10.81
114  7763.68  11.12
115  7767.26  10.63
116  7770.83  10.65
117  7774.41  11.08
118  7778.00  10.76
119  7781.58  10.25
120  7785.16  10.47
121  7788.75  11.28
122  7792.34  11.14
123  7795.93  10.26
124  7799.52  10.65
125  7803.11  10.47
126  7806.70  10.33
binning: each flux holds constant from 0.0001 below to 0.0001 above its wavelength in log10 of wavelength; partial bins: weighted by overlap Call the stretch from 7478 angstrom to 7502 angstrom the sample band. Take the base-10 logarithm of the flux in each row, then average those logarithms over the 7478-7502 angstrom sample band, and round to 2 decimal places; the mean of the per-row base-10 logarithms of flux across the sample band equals 1.05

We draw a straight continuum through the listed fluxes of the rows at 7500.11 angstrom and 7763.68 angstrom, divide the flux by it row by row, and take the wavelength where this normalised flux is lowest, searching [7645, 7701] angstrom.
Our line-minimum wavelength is 7664.21 angstrom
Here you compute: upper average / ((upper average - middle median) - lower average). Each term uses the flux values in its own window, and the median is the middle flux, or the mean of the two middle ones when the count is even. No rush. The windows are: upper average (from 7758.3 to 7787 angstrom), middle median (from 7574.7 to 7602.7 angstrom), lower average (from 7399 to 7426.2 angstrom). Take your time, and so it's -0.908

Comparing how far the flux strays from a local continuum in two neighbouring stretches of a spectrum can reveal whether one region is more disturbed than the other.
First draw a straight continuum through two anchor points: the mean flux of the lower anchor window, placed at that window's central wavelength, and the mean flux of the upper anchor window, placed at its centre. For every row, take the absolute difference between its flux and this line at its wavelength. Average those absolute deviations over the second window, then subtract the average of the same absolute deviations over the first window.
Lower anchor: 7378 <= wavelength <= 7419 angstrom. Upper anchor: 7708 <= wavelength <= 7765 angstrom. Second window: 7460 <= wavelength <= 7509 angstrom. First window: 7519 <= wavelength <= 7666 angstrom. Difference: -0.13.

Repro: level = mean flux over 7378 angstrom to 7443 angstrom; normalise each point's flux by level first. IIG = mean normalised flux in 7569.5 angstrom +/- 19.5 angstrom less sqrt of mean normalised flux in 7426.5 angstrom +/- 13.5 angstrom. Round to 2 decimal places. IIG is 0.01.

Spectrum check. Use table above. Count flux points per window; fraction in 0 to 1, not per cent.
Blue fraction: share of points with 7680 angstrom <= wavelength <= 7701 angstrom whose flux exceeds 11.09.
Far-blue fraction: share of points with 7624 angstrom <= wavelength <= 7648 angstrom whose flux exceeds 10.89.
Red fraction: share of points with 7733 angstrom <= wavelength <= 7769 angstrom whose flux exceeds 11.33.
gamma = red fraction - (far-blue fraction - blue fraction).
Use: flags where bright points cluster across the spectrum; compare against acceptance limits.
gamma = 0.1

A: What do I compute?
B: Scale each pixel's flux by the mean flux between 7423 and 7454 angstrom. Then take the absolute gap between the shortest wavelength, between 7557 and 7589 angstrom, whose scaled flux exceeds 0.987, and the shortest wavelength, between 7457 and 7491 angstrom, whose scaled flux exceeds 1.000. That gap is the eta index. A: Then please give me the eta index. 103.8 angstrom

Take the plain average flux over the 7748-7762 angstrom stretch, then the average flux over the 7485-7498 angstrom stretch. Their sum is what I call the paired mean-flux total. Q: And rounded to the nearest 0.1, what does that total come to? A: 21.7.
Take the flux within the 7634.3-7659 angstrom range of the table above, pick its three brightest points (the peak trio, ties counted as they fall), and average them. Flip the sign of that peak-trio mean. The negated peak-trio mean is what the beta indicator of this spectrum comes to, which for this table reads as -11.4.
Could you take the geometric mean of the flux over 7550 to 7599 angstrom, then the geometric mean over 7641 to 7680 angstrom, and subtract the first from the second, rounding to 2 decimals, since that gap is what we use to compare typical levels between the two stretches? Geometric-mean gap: -0.48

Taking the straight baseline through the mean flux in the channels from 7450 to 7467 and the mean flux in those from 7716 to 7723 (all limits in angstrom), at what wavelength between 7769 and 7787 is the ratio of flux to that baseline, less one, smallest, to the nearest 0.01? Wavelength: 7781.58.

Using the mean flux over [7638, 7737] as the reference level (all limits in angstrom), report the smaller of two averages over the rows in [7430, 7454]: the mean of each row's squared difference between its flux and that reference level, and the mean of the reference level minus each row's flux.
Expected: -0.5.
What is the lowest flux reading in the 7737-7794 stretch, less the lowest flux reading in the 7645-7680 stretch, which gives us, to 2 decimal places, 0.11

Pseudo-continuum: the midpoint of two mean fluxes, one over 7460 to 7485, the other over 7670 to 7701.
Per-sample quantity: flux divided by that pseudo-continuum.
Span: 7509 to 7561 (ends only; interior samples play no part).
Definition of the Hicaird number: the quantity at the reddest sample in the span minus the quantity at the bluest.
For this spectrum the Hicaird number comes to -0.02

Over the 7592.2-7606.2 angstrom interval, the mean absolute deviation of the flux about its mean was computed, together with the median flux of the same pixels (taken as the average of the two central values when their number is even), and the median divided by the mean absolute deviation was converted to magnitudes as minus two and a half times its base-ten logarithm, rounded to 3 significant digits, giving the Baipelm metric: -4.13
